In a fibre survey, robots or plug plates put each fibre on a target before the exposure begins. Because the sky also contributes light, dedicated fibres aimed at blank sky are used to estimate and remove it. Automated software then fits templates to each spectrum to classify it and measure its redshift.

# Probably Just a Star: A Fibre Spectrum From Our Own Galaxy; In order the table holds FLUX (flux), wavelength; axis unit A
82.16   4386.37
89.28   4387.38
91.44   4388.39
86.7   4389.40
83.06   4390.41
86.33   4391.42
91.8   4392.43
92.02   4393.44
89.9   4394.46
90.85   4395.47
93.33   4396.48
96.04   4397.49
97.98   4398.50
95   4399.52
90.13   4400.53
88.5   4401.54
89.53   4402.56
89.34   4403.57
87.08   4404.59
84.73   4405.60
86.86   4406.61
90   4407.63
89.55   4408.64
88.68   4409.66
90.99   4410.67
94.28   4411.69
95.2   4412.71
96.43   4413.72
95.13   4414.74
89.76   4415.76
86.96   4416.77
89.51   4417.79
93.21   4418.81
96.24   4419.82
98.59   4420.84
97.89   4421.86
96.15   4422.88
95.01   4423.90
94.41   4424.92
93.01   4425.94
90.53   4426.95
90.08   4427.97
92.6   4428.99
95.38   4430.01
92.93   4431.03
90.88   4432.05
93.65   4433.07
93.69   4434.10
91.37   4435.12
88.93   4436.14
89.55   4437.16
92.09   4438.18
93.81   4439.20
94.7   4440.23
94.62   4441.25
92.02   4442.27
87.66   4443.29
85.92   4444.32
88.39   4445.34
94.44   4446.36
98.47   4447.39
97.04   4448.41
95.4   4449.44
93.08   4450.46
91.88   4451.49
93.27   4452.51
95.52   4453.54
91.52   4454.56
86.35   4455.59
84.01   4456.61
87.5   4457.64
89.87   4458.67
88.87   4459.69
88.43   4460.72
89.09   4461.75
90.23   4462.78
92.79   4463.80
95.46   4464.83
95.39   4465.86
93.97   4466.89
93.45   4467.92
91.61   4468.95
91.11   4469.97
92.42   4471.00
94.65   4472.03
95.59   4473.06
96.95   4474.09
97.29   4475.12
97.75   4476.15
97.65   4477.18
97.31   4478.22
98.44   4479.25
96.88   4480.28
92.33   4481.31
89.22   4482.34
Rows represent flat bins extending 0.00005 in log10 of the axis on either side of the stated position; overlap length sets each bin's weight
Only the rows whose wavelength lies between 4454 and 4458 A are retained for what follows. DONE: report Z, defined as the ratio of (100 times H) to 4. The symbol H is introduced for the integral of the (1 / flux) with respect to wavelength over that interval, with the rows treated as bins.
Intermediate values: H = 0.0458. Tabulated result 1.15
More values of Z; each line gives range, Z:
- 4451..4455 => 1.08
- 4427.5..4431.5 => 1.08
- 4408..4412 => 1.10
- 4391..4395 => 1.11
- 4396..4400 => 1.05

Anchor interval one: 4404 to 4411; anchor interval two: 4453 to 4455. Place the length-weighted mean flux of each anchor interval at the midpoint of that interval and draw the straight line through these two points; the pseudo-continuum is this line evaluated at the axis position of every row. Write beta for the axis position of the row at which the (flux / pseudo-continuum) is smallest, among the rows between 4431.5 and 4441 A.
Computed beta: 4436.14 A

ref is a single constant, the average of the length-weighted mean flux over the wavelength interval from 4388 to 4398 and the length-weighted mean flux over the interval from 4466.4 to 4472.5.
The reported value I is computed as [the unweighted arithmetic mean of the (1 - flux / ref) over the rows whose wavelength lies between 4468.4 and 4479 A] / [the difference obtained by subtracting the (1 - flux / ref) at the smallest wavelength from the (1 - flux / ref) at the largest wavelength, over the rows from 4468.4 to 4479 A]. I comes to 0.6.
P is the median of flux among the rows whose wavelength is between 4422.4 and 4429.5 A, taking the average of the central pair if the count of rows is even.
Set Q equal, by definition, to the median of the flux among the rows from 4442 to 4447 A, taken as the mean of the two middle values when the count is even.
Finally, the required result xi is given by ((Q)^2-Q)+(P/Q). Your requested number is 7725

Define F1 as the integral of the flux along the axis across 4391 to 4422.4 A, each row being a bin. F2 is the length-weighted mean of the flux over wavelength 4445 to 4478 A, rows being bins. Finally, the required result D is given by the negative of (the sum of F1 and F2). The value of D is -2972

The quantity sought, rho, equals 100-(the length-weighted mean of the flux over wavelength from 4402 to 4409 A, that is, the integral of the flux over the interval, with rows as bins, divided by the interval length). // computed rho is 11.9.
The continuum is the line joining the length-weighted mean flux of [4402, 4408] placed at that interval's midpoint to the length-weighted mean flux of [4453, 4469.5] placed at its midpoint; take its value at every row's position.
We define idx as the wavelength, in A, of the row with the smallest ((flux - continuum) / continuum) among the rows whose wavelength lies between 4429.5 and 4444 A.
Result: 4443.29 A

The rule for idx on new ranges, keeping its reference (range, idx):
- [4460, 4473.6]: 4460.72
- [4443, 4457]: 4456.61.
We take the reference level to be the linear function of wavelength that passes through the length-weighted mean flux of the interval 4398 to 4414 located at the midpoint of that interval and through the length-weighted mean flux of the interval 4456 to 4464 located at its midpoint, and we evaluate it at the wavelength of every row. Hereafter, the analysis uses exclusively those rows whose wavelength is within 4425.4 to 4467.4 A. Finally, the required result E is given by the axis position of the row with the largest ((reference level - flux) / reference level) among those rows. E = 4456.61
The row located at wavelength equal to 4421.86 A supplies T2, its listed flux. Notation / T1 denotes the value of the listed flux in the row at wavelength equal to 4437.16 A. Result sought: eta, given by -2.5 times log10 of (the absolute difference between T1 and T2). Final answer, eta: -2.3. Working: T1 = 89.55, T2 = 97.89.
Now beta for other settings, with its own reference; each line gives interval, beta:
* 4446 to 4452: 4451.49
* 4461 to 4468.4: 4461.75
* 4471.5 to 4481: 4472.03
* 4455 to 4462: 4456.61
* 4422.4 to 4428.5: 4427.97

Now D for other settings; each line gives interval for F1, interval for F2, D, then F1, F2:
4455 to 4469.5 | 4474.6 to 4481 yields -1410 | 1313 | 97.3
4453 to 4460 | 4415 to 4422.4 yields -717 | 624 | 93.2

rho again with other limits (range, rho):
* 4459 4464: 10.2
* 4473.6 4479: 2.7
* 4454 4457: 12.2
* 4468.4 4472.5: 7.4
